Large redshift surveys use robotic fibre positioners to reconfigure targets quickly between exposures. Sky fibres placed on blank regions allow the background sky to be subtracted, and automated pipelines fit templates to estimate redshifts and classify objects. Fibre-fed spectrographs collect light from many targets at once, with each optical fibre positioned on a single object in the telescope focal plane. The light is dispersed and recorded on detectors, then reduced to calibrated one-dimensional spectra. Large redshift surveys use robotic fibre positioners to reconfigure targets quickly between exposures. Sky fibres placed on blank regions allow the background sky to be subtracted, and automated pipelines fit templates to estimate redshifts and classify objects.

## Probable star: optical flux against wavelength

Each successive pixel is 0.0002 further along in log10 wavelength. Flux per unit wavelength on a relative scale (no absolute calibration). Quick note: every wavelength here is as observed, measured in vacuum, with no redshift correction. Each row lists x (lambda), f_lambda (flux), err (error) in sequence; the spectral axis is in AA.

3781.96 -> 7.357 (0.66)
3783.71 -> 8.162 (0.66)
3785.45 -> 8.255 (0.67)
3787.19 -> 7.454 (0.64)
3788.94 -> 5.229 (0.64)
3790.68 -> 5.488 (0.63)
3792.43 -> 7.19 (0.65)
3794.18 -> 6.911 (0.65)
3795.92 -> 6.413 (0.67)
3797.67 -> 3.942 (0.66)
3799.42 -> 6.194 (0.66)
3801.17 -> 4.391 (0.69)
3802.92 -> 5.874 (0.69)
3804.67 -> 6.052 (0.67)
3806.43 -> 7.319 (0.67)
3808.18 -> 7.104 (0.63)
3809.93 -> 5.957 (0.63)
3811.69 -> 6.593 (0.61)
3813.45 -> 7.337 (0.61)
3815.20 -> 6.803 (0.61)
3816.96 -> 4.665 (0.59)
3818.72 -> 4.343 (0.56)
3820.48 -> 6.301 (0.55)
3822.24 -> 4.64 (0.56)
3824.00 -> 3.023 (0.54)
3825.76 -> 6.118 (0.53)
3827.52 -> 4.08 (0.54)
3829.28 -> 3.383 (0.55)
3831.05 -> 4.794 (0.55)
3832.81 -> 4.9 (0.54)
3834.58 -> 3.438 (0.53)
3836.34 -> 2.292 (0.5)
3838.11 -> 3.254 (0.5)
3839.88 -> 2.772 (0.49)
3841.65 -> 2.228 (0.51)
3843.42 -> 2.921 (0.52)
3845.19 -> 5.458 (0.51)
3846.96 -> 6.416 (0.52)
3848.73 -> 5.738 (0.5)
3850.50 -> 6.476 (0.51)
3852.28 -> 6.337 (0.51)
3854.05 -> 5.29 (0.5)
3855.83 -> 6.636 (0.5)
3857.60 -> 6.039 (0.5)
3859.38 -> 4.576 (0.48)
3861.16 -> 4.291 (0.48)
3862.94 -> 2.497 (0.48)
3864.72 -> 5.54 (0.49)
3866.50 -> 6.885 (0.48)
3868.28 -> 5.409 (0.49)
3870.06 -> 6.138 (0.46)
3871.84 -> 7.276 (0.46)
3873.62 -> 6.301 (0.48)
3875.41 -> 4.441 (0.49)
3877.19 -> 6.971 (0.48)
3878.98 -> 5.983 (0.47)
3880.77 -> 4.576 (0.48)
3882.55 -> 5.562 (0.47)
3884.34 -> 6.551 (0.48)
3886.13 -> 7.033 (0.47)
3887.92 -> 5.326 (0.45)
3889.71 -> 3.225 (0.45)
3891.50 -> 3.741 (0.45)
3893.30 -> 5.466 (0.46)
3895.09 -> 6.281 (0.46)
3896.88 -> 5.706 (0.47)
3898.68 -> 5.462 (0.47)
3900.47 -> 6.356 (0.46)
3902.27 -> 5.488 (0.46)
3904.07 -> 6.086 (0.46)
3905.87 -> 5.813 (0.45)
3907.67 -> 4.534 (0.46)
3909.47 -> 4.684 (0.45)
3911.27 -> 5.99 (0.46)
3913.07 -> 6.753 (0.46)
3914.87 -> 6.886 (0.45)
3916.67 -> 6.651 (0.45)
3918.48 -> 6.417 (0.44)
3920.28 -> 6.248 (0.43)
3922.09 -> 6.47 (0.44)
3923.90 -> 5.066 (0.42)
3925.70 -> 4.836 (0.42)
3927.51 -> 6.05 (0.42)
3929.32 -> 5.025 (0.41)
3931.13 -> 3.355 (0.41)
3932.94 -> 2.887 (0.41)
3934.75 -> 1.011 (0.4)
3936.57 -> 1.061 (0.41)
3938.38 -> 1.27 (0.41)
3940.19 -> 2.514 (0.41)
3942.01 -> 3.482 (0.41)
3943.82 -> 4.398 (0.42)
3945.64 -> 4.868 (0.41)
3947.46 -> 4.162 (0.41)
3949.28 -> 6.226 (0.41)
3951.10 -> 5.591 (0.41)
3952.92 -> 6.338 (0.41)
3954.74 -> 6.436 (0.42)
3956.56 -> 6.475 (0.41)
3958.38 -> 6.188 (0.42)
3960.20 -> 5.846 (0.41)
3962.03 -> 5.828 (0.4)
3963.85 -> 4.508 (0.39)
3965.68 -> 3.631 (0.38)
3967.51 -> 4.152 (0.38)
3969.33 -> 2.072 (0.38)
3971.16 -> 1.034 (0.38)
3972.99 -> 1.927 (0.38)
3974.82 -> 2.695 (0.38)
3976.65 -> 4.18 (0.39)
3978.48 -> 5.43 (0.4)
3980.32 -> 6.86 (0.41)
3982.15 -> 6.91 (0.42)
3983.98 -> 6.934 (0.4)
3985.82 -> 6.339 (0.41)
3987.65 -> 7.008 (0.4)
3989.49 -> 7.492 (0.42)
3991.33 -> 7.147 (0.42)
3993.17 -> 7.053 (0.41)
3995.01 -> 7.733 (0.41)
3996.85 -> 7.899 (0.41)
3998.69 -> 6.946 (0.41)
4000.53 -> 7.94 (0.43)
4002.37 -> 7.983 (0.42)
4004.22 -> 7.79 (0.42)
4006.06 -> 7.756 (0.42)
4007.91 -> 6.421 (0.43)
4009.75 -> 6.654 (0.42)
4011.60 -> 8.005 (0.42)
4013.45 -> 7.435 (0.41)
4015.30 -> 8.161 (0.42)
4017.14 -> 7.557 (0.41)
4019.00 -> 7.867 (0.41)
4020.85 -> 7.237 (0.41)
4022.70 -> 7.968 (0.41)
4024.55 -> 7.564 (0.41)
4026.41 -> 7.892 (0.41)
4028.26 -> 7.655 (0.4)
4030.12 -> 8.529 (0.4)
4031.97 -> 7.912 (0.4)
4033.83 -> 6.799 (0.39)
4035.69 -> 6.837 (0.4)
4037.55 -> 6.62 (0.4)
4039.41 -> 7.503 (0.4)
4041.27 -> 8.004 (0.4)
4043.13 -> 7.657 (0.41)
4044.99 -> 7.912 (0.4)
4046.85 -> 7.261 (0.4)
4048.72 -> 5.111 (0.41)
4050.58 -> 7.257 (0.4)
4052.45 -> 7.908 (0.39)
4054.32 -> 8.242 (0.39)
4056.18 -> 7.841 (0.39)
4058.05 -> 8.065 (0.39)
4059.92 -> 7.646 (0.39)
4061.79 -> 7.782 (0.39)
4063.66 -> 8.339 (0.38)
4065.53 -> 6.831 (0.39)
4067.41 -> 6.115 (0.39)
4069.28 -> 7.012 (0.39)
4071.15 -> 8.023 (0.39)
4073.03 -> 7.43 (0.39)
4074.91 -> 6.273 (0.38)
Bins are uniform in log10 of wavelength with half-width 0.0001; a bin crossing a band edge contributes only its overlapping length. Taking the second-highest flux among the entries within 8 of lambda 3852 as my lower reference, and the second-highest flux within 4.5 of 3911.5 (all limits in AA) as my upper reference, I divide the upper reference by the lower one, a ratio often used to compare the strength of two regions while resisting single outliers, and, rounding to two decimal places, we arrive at 1.04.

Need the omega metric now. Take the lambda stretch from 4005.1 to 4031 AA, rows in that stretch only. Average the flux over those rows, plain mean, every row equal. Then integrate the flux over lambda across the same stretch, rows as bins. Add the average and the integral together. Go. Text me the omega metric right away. 205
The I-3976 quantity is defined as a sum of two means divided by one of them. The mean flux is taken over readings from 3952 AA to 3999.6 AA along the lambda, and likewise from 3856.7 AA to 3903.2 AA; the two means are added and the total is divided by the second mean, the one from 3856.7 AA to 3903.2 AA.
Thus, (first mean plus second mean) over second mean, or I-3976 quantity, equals 2.01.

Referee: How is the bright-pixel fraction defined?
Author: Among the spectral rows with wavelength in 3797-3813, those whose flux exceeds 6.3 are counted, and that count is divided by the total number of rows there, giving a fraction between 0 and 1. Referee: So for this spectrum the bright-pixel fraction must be 0.33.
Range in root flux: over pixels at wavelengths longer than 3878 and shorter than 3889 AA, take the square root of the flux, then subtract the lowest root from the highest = 0.5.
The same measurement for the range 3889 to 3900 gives 0.7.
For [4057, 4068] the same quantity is 0.4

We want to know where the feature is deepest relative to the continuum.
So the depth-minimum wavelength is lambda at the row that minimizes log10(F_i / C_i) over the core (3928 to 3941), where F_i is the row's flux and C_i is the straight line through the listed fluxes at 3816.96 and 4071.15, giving 3934.75 AA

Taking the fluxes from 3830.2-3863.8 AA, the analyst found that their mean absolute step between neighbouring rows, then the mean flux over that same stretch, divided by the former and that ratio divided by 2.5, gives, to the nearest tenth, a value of 1.9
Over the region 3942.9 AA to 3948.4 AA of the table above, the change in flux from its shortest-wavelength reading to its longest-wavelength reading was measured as -0.2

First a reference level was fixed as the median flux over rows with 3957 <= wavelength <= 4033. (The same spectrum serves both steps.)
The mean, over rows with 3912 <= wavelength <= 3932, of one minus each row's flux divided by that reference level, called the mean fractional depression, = 0.18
